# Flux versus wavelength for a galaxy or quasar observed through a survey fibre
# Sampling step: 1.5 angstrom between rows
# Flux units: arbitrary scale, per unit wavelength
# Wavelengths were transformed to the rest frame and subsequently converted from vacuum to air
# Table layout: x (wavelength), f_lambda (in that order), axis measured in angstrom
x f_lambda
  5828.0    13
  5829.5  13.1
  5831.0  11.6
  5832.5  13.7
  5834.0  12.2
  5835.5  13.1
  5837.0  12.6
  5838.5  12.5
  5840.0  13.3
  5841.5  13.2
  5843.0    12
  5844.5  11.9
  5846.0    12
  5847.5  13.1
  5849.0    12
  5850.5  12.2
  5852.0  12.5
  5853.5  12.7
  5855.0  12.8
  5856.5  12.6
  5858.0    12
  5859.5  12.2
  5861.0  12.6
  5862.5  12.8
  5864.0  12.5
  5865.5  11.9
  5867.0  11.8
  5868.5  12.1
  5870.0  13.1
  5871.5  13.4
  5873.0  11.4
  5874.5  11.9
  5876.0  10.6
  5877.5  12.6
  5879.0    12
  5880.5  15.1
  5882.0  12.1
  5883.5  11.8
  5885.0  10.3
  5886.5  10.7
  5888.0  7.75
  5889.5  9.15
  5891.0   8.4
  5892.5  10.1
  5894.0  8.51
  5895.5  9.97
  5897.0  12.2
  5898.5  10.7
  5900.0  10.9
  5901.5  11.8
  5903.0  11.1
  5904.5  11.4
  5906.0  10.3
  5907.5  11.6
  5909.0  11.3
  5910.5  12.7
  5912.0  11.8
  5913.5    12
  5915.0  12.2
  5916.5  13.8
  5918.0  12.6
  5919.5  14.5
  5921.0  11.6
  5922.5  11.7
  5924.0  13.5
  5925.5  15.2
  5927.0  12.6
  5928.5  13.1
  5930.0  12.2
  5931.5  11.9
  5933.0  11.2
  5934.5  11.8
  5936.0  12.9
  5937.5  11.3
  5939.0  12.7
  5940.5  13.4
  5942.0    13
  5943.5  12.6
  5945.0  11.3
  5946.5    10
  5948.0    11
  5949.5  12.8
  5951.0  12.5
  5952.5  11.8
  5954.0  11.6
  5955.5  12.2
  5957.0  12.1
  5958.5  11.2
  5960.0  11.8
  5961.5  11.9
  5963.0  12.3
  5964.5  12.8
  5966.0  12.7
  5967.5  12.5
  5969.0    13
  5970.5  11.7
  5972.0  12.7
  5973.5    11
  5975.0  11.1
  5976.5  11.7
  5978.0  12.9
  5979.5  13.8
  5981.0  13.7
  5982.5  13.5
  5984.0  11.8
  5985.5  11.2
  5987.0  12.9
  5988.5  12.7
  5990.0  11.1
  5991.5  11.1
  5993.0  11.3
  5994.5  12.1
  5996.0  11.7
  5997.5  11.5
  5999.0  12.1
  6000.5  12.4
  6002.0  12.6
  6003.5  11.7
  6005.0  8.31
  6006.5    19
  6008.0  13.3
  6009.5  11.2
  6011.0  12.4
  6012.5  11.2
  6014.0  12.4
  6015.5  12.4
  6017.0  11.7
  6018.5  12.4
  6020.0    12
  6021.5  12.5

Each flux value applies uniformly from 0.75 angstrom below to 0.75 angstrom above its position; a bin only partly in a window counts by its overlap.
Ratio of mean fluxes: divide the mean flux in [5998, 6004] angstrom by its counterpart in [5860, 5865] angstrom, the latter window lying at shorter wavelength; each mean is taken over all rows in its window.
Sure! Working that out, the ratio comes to 0.97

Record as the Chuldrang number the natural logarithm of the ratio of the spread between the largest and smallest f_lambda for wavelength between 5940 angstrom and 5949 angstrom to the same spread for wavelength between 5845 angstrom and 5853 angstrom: 1.13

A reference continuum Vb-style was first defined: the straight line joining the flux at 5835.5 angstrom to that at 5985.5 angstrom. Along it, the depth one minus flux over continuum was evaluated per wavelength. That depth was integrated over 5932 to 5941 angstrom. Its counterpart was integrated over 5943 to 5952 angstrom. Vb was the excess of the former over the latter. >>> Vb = -0.3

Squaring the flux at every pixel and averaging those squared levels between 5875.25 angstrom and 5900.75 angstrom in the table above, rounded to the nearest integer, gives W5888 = 119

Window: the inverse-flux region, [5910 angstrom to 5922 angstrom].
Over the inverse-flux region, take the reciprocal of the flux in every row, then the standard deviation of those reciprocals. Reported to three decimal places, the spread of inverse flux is 0.006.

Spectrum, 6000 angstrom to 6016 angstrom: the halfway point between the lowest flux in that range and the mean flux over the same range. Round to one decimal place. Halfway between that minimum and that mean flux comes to 10.4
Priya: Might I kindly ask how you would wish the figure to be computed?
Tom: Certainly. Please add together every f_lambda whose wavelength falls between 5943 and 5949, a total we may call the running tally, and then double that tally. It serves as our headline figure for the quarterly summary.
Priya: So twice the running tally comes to 90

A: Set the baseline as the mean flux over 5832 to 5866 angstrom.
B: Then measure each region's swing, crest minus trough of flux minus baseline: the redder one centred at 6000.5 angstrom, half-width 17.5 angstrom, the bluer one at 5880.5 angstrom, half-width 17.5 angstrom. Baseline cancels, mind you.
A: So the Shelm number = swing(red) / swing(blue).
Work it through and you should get 1.5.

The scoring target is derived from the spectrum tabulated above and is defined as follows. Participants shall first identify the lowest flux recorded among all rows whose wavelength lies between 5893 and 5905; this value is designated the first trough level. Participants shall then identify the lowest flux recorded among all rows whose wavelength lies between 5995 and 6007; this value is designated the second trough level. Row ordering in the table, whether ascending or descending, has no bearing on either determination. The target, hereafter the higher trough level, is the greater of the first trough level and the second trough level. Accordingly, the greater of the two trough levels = 8.5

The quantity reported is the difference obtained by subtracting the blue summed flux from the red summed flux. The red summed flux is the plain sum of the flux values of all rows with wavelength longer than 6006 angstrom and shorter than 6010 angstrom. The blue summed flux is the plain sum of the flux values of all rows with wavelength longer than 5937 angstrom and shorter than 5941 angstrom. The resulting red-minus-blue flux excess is 6.1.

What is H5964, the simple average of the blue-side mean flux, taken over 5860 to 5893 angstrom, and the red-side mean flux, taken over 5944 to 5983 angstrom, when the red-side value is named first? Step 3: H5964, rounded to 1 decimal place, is 11.8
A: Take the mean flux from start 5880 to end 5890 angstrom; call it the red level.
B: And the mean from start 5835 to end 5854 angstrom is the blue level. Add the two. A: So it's 23.5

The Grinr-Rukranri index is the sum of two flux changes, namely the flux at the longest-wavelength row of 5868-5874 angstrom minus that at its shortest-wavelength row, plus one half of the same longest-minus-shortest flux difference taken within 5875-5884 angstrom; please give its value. -0.1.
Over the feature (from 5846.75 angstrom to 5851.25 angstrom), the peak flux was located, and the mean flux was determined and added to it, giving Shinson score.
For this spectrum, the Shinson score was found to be 26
